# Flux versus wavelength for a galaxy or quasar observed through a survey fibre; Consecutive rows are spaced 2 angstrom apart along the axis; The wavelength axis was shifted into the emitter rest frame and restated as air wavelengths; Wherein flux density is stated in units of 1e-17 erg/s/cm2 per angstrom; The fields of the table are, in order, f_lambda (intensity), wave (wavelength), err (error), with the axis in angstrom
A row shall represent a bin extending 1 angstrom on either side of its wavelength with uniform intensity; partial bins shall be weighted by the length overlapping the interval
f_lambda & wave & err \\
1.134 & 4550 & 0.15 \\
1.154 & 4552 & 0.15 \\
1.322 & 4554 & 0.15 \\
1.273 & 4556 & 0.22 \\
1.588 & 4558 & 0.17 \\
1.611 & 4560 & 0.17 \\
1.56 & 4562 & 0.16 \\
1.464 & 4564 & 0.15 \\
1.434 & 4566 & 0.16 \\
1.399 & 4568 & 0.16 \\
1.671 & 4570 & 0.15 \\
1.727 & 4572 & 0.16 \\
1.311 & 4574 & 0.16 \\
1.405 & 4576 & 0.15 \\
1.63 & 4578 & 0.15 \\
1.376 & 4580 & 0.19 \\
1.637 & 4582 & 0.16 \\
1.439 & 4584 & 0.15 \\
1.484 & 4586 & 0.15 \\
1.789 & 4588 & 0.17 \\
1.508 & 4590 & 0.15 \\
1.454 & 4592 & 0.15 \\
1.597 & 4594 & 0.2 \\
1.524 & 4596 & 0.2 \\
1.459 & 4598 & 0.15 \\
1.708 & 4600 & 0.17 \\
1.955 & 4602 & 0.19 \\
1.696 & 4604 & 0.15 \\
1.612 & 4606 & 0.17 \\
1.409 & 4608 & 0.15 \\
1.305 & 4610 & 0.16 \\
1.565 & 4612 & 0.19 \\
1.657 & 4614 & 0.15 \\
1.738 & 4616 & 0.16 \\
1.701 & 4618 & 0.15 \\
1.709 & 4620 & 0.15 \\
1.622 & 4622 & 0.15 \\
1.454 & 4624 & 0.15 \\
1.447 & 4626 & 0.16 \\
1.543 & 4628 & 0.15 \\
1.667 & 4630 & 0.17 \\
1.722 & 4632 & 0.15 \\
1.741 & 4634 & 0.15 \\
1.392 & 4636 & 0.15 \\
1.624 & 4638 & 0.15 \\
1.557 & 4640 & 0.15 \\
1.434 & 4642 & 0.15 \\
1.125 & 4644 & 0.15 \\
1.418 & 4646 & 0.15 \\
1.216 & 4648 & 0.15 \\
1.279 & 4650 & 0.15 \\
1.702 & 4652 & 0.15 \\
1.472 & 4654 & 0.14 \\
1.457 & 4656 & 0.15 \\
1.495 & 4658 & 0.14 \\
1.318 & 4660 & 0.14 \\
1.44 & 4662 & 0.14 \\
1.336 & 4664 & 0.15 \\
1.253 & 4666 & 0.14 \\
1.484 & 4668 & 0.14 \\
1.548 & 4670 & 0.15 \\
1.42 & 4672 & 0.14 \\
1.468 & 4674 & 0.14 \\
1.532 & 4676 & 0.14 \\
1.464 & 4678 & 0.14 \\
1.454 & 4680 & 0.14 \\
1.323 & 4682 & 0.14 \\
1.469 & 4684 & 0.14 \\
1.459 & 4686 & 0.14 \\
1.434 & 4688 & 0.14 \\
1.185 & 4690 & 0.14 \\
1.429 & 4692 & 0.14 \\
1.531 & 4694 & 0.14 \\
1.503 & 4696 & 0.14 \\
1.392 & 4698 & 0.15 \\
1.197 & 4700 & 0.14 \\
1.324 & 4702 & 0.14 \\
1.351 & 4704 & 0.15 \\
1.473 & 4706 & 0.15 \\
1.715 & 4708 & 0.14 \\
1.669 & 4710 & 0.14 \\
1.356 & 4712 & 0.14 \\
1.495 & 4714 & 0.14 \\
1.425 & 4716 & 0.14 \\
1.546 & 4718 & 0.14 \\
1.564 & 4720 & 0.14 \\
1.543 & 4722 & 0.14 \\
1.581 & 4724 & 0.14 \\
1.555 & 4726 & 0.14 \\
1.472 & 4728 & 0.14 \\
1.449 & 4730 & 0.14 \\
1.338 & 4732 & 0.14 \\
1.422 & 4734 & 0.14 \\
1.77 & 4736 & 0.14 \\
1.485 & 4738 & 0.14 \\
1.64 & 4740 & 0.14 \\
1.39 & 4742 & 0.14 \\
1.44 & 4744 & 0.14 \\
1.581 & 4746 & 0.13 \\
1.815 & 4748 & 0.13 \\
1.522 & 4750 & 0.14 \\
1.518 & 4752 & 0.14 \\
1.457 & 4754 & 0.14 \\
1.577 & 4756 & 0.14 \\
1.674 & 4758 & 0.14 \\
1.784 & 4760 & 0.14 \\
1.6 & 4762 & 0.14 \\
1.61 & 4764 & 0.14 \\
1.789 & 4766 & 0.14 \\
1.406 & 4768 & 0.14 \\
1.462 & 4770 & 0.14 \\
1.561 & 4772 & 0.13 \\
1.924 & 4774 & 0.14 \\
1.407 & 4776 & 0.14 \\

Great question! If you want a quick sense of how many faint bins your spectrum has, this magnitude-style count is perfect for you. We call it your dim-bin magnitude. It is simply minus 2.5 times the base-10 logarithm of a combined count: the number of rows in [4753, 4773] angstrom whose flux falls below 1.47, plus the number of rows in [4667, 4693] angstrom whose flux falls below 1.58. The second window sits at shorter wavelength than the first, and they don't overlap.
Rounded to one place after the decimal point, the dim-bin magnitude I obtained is -3.0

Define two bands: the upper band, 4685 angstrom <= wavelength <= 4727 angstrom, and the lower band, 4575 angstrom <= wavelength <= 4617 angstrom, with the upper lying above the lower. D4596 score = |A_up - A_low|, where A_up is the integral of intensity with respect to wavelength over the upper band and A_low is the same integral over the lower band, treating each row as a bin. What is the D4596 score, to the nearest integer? 4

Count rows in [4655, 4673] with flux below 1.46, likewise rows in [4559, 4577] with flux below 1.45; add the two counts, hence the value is 10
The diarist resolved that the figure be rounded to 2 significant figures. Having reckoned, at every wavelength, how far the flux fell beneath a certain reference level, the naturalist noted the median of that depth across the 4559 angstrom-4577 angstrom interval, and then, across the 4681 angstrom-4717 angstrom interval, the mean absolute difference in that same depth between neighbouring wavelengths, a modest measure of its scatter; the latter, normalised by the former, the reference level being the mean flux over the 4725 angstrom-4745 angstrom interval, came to 4.0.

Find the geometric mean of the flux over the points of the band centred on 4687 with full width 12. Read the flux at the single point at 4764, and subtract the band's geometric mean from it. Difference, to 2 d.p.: 0.23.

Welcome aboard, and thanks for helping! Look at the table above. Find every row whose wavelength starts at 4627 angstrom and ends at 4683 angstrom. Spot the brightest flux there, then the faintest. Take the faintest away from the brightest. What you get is 0.62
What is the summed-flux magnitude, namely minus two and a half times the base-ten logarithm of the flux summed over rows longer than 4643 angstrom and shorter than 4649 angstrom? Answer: -1.4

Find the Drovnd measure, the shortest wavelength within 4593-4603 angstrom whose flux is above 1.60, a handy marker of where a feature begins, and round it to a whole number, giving 4600 angstrom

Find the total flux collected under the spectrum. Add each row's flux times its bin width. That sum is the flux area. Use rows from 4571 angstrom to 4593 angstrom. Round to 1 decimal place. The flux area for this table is 33.5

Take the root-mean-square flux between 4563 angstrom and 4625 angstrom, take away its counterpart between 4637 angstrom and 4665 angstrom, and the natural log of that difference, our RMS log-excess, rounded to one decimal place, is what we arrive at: -1.9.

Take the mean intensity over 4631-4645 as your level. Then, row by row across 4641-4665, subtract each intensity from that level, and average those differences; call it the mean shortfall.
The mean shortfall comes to 0.12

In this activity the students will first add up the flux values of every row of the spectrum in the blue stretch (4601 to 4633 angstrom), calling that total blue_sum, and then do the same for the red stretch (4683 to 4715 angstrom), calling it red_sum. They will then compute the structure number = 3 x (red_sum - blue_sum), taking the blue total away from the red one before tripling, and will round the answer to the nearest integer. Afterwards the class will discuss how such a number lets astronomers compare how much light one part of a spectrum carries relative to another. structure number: -8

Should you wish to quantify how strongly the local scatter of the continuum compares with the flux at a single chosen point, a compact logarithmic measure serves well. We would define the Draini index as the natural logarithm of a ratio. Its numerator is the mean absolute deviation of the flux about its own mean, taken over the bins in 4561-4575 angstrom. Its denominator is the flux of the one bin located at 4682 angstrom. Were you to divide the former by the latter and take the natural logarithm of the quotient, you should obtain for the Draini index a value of -2.38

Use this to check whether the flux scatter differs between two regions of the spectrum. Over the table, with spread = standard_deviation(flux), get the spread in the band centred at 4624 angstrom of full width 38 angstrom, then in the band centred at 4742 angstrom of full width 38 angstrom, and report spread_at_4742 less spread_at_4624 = 0.00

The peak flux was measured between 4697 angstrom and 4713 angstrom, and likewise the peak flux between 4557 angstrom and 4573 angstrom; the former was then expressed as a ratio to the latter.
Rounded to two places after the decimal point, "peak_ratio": 0.99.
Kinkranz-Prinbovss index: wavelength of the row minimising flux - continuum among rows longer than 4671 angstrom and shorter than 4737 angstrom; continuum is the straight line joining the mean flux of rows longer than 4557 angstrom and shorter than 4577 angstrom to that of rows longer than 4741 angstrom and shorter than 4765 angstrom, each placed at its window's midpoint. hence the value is 4690 angstrom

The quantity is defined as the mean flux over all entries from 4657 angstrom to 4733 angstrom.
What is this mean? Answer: 1.45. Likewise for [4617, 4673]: 1.48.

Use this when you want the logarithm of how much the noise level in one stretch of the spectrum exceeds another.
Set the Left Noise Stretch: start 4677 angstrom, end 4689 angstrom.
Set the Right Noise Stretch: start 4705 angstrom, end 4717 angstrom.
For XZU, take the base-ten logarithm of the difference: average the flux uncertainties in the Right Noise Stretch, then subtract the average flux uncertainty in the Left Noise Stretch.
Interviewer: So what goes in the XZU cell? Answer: -2.8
